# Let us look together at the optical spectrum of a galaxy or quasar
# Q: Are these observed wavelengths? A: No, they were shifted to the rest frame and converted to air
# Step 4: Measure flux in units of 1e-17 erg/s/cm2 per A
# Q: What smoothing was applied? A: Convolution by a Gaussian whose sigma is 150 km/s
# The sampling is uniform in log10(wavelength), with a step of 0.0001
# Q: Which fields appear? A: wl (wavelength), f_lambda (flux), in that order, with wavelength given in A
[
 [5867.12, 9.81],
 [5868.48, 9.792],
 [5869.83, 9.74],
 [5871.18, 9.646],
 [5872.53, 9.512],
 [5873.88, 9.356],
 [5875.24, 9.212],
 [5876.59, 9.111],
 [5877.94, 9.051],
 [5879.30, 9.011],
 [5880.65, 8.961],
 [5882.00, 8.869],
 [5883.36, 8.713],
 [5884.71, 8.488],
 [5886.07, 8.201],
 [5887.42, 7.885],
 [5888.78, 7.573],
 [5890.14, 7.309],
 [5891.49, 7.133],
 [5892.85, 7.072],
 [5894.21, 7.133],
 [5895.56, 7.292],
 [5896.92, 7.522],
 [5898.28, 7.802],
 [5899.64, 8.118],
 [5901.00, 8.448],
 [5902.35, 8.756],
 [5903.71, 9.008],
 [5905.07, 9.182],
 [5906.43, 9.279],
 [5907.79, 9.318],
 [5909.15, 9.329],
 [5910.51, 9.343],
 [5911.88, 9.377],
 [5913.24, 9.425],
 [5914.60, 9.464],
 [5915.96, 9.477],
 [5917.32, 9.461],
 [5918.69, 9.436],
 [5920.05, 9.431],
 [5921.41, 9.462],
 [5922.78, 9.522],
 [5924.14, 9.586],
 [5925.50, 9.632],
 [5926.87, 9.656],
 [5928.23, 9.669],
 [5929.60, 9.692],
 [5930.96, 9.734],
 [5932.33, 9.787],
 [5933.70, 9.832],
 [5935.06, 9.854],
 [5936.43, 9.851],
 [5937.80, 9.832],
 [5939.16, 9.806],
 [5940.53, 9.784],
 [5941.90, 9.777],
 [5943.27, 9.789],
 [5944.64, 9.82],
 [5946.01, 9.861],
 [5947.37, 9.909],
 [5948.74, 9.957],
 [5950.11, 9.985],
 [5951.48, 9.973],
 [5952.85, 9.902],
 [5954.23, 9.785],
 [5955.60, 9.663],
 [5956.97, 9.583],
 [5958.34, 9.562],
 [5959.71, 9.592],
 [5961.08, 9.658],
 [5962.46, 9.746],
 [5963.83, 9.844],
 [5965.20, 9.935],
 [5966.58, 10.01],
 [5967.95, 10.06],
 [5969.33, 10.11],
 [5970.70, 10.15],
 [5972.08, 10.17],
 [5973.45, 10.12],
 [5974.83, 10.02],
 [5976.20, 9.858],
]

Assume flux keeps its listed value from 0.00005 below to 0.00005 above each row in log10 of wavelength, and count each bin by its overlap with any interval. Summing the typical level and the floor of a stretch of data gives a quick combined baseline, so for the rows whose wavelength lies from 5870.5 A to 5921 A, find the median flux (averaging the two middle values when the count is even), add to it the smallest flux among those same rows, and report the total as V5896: 16.1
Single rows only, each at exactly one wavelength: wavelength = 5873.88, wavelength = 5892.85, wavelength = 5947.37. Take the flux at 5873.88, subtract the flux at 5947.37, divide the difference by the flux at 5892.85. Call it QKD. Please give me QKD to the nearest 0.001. -0.078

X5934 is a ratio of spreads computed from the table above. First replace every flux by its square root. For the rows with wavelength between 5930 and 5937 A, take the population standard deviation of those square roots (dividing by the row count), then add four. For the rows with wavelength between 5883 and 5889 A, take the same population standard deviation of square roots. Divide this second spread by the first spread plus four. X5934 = 0.018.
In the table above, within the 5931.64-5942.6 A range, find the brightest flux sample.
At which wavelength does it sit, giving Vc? 5935.06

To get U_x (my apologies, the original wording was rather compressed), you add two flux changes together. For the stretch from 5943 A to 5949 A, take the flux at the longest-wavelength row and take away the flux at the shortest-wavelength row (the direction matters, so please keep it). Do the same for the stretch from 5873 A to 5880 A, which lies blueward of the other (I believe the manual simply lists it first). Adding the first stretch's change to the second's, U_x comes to -0.2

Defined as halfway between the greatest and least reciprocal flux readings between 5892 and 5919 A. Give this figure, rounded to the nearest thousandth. 0.123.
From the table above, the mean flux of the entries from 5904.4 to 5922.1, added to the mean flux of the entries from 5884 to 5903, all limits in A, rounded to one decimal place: 17.1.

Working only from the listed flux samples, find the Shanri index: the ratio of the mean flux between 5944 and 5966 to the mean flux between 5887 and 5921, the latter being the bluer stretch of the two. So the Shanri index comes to 1.15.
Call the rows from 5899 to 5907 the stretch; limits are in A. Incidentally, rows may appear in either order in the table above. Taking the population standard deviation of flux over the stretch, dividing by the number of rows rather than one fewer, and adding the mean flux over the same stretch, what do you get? 9.2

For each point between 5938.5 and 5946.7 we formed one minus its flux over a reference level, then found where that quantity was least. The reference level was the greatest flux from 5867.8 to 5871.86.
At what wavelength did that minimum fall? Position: 5946.01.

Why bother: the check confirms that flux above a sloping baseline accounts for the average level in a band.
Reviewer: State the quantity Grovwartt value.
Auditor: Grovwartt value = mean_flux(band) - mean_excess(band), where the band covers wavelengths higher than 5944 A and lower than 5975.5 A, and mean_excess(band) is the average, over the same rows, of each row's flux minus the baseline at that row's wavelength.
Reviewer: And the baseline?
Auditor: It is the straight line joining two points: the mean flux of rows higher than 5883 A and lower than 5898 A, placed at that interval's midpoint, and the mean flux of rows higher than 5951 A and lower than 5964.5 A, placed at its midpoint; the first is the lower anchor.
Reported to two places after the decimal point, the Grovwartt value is 9.79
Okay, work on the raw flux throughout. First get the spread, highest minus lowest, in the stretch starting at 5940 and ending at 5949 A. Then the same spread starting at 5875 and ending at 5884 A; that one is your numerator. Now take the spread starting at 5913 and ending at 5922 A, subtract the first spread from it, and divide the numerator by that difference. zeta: -4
